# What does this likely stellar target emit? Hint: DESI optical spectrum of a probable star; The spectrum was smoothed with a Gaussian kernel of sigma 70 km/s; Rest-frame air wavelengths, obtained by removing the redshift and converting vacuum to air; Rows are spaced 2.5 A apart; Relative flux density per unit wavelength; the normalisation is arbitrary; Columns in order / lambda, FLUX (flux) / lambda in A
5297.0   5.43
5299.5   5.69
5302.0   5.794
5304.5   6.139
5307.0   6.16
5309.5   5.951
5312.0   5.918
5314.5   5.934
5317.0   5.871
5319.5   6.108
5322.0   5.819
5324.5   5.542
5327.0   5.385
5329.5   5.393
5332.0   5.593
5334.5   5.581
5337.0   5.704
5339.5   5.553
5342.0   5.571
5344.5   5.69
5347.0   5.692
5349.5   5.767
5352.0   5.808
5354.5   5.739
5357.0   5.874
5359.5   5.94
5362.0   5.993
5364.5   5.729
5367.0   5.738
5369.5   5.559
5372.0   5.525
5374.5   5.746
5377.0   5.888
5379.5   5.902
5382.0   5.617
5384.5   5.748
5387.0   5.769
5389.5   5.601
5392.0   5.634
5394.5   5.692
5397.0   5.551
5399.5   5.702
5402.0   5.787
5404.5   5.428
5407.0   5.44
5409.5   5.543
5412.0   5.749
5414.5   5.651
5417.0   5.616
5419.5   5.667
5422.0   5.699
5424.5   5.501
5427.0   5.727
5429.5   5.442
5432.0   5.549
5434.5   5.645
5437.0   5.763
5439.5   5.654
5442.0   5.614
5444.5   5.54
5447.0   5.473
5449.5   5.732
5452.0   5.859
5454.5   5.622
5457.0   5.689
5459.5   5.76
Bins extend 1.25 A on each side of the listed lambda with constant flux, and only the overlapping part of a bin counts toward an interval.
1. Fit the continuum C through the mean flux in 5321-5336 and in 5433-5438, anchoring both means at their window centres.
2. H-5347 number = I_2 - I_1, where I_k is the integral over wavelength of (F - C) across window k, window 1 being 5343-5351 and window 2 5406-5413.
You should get -1.7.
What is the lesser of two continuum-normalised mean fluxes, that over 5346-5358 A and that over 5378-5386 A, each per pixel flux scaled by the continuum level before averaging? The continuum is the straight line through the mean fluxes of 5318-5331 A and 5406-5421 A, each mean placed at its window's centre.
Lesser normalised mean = 1.02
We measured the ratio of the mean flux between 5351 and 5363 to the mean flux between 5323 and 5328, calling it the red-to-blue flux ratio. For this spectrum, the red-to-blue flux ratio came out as 1.07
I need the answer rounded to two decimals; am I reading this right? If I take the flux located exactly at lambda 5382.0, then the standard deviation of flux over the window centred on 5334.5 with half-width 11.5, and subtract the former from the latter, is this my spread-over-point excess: -5.51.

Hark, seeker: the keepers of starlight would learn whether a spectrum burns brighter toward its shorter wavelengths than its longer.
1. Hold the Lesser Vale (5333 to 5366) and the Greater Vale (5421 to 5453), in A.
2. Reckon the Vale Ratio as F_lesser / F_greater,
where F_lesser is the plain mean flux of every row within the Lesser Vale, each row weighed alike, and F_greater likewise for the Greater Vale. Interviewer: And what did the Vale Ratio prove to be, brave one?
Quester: 1.02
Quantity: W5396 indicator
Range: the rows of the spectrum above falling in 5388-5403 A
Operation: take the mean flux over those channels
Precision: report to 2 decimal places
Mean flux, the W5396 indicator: 5.66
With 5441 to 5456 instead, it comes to 5.64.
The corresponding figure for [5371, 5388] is 5.74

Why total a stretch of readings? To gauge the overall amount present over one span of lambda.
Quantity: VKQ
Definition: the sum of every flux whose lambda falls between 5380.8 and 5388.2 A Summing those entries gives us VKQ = 17.1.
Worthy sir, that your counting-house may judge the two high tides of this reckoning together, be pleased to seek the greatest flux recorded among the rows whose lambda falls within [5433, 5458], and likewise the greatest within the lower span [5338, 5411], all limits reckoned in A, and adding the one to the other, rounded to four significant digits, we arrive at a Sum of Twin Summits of 11.85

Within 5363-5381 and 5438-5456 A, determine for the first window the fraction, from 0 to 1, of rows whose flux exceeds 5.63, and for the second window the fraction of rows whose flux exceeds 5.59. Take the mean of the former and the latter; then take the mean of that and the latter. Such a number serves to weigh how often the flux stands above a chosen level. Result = 0.71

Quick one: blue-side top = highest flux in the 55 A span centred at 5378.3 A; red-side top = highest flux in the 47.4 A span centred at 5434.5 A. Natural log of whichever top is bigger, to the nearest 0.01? 1.79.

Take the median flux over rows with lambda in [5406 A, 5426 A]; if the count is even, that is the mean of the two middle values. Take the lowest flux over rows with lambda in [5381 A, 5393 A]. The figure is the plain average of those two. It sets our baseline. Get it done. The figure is 5.62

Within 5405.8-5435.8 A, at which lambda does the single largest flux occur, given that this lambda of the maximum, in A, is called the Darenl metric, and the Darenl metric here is 5412.0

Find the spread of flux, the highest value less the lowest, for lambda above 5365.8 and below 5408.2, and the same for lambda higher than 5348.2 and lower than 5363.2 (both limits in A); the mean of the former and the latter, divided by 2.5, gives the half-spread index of 0.146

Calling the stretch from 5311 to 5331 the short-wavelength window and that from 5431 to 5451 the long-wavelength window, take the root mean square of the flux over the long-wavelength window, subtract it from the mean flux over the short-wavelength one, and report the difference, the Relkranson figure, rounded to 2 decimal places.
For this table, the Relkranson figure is 0.12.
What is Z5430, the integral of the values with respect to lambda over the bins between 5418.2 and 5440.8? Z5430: 127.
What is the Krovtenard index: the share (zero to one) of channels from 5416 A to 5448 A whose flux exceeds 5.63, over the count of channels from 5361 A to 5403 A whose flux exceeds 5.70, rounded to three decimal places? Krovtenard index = 0.046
